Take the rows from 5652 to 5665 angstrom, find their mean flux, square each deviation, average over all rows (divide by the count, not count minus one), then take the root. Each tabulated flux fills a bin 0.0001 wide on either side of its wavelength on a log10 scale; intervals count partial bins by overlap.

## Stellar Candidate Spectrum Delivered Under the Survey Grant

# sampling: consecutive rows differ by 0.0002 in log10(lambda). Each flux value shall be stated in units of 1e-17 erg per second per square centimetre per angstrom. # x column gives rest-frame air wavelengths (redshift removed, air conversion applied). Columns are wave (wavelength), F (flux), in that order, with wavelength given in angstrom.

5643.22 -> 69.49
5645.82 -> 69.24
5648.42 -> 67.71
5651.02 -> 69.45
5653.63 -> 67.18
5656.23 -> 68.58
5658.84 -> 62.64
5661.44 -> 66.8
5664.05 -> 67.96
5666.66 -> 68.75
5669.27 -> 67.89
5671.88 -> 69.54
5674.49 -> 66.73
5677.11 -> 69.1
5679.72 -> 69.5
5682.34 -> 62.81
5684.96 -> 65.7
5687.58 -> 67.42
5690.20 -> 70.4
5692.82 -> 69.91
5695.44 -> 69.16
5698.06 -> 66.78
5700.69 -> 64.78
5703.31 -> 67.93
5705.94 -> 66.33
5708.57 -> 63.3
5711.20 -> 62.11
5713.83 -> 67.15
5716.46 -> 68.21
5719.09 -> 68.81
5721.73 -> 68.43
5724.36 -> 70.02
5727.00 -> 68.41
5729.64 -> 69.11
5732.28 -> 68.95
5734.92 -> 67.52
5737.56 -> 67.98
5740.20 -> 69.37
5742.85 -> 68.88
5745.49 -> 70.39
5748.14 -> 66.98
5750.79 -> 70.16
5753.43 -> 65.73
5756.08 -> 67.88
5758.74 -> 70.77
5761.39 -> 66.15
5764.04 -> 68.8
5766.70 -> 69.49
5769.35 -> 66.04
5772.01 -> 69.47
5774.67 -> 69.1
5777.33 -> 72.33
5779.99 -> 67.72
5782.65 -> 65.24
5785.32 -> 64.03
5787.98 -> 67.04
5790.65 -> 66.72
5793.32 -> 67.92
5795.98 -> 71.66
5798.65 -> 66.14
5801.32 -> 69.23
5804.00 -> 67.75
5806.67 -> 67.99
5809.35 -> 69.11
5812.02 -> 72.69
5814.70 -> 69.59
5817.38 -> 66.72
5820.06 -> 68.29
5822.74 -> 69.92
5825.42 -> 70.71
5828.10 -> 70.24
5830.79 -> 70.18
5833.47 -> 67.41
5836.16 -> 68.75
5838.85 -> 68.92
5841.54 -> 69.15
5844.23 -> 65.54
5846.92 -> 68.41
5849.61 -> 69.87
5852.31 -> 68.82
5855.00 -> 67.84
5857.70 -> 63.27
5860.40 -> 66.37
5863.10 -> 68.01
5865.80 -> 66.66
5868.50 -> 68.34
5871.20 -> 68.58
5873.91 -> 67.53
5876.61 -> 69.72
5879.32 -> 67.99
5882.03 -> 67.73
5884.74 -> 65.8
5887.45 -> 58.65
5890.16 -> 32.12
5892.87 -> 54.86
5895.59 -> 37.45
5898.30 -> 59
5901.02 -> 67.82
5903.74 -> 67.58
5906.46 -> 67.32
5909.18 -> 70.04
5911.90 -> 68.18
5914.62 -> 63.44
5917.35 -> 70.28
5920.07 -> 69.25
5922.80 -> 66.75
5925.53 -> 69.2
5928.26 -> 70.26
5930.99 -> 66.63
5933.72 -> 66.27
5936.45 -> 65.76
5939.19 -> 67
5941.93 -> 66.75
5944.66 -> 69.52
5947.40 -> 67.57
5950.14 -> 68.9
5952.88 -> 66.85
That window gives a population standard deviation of 2.1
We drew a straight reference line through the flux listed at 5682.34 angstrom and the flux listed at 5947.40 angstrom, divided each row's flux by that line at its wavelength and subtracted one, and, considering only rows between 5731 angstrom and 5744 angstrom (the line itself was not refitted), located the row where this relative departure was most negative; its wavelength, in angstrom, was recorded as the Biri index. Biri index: 5734.92 angstrom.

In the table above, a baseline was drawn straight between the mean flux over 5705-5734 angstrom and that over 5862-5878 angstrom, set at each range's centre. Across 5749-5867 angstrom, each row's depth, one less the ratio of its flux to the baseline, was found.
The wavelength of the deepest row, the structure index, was 5857.70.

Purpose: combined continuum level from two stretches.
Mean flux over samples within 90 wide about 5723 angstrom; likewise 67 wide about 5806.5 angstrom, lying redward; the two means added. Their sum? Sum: 136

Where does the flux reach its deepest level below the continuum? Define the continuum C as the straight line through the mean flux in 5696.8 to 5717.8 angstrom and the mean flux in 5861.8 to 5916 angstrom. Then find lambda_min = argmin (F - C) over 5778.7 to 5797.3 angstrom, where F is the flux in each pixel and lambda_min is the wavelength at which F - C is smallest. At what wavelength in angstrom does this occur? 5785.32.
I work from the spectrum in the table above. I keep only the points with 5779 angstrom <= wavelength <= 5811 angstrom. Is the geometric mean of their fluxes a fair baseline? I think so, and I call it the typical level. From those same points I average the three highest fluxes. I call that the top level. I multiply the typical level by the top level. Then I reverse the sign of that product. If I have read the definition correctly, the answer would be -4726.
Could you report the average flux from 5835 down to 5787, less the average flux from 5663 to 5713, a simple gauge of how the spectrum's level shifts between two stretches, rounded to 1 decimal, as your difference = 1.7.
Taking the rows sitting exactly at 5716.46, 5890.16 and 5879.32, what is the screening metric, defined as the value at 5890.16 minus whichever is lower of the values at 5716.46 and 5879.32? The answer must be -36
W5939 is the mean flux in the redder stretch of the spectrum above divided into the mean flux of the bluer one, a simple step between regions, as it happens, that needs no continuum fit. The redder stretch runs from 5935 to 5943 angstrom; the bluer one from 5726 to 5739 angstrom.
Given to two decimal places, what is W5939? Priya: 1.03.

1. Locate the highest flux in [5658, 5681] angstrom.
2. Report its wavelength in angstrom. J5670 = 5671.88 angstrom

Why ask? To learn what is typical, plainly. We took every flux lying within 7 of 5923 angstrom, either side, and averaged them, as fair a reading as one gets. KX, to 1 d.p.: 69.1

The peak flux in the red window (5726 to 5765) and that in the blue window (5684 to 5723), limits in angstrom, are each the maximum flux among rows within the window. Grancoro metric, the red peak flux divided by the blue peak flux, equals 1.01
